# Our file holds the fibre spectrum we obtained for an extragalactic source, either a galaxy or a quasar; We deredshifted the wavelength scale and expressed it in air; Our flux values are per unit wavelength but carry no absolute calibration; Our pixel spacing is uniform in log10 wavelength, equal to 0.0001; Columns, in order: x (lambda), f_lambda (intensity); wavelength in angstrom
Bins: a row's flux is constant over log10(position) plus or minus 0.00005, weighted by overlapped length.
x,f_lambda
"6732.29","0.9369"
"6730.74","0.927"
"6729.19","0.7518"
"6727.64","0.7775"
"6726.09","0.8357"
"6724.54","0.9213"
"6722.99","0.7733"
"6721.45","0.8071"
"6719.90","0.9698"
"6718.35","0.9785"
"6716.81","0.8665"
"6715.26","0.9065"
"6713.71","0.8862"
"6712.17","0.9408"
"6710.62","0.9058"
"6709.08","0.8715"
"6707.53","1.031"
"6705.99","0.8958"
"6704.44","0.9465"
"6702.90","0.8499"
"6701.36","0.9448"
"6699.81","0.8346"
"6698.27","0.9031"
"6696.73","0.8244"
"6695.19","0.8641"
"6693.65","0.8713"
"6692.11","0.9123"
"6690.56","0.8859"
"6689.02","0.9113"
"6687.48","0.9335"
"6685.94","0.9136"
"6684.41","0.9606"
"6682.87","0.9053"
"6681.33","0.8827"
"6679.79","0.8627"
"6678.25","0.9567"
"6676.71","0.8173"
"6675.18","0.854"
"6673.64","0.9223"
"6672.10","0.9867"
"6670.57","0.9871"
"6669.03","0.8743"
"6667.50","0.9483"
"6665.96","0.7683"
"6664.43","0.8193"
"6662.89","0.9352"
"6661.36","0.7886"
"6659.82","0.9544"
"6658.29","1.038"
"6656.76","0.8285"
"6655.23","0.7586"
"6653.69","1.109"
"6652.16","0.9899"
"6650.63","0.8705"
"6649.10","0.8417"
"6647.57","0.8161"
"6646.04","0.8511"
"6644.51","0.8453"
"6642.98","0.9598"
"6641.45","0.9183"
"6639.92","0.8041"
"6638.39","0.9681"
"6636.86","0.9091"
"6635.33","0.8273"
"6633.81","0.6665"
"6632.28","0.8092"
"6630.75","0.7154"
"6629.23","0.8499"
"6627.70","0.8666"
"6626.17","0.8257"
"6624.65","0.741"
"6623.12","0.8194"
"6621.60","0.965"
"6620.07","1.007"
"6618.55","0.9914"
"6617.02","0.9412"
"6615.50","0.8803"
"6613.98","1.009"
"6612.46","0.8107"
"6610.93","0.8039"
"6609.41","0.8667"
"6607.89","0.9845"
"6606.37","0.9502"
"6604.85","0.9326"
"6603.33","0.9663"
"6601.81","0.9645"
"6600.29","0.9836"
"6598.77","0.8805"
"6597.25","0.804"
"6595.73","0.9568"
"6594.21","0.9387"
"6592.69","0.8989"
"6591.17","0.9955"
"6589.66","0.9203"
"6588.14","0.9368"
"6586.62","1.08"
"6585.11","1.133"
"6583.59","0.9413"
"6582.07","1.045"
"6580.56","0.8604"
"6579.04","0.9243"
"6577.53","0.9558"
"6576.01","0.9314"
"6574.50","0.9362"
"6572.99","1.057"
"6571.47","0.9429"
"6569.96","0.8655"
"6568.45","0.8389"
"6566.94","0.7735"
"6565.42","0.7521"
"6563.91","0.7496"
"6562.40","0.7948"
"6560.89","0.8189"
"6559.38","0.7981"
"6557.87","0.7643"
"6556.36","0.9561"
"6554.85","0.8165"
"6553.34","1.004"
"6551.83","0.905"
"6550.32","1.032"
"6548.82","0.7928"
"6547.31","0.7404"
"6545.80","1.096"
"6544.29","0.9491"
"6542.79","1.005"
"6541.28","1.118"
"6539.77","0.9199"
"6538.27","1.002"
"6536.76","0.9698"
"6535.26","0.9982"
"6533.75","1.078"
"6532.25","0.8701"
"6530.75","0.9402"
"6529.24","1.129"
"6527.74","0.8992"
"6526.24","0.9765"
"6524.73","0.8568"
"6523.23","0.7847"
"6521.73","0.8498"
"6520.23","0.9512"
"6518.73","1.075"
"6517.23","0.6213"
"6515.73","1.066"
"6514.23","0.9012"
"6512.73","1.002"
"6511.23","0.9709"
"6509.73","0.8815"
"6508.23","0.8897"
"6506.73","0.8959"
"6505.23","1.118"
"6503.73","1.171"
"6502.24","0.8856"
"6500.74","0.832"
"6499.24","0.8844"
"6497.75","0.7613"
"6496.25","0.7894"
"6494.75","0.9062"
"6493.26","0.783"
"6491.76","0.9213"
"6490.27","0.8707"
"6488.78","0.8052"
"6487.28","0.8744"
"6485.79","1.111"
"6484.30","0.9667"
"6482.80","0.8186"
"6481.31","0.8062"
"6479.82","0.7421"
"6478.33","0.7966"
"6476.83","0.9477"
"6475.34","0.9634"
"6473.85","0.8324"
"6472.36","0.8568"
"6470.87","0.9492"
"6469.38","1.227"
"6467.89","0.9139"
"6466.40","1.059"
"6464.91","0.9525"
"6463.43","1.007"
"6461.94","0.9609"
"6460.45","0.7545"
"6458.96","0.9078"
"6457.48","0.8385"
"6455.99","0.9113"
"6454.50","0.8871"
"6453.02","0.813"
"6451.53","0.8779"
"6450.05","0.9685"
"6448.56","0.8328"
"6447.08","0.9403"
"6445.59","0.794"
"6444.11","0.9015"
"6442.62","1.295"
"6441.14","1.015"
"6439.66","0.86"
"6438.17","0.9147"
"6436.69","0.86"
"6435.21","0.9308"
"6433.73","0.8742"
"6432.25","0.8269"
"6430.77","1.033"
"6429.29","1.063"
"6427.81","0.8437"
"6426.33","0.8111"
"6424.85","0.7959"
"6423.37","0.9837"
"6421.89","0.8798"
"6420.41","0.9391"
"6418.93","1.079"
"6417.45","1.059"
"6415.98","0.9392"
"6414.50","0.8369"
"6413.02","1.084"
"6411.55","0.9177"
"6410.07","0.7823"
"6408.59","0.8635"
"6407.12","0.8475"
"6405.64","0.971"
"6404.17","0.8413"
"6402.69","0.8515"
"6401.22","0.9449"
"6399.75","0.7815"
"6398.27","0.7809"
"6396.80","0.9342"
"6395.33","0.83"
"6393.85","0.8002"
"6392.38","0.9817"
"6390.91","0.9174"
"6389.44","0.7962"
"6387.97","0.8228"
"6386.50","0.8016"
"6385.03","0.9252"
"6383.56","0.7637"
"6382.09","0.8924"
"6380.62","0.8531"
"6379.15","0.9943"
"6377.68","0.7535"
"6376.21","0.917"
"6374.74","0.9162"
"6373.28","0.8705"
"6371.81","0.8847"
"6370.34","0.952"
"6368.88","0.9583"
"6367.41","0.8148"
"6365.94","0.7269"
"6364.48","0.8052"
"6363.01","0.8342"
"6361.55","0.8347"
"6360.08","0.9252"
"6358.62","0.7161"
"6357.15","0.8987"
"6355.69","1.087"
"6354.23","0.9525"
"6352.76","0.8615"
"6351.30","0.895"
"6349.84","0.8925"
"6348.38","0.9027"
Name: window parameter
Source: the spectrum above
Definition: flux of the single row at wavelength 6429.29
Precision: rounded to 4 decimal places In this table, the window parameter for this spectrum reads 1.0630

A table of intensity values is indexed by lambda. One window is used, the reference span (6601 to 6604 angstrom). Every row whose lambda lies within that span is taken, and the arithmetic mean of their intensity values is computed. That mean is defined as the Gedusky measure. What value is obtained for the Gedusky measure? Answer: 0.97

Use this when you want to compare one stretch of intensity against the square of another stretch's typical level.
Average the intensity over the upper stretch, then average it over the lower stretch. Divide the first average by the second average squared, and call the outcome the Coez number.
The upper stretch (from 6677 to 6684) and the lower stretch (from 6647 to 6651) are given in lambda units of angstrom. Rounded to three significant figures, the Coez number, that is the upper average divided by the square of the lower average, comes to 1.27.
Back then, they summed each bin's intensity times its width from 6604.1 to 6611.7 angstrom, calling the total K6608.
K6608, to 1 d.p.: 6.9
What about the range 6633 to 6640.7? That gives 6.4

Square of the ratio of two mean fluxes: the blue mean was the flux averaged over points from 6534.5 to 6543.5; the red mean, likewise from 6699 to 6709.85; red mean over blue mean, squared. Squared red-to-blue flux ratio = 0.83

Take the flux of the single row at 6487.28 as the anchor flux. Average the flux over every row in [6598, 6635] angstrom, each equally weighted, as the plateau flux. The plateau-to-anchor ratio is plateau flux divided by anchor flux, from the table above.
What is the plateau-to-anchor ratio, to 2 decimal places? 1.01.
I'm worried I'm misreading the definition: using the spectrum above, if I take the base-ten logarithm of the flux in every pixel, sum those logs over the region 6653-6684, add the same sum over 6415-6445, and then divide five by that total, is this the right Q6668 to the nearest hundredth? -3.31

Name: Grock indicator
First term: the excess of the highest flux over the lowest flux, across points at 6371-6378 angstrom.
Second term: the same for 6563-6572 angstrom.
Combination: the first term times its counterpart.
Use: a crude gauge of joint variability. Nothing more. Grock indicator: 0.032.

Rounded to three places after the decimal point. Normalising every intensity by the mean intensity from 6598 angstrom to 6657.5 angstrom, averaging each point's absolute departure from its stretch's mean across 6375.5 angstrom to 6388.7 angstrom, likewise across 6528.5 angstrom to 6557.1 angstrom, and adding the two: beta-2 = 0.168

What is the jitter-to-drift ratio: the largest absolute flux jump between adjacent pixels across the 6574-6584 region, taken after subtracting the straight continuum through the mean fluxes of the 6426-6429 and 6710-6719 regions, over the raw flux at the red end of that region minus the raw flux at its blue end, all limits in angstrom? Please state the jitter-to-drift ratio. 36.1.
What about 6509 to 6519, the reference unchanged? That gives 2.3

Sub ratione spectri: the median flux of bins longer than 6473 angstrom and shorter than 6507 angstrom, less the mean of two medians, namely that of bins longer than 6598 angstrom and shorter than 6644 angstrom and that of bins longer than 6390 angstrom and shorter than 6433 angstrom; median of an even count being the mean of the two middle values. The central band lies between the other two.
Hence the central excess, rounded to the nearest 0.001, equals -0.013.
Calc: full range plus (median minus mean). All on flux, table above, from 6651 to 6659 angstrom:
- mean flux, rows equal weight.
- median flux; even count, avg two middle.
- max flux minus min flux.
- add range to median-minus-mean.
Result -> 0.40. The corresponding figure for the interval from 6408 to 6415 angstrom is 0.27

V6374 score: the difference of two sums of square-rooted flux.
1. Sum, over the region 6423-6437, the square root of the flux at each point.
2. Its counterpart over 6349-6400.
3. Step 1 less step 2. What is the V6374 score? -23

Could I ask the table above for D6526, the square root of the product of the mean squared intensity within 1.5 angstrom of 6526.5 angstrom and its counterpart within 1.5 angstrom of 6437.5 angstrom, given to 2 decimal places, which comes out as 0.83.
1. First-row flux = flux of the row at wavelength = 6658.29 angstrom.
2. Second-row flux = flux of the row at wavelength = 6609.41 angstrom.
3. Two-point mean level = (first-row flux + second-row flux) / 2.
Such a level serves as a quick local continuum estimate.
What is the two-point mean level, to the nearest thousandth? 0.952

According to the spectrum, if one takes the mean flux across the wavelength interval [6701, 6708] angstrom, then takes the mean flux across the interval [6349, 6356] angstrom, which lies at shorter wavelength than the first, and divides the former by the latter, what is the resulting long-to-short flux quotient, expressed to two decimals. 1.00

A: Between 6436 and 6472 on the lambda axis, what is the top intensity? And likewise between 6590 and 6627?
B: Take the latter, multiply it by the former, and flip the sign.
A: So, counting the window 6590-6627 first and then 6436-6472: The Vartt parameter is -1.31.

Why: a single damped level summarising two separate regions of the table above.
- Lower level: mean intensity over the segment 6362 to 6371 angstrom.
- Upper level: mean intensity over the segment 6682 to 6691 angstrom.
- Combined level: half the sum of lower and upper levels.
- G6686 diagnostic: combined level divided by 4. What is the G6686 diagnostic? 0.221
